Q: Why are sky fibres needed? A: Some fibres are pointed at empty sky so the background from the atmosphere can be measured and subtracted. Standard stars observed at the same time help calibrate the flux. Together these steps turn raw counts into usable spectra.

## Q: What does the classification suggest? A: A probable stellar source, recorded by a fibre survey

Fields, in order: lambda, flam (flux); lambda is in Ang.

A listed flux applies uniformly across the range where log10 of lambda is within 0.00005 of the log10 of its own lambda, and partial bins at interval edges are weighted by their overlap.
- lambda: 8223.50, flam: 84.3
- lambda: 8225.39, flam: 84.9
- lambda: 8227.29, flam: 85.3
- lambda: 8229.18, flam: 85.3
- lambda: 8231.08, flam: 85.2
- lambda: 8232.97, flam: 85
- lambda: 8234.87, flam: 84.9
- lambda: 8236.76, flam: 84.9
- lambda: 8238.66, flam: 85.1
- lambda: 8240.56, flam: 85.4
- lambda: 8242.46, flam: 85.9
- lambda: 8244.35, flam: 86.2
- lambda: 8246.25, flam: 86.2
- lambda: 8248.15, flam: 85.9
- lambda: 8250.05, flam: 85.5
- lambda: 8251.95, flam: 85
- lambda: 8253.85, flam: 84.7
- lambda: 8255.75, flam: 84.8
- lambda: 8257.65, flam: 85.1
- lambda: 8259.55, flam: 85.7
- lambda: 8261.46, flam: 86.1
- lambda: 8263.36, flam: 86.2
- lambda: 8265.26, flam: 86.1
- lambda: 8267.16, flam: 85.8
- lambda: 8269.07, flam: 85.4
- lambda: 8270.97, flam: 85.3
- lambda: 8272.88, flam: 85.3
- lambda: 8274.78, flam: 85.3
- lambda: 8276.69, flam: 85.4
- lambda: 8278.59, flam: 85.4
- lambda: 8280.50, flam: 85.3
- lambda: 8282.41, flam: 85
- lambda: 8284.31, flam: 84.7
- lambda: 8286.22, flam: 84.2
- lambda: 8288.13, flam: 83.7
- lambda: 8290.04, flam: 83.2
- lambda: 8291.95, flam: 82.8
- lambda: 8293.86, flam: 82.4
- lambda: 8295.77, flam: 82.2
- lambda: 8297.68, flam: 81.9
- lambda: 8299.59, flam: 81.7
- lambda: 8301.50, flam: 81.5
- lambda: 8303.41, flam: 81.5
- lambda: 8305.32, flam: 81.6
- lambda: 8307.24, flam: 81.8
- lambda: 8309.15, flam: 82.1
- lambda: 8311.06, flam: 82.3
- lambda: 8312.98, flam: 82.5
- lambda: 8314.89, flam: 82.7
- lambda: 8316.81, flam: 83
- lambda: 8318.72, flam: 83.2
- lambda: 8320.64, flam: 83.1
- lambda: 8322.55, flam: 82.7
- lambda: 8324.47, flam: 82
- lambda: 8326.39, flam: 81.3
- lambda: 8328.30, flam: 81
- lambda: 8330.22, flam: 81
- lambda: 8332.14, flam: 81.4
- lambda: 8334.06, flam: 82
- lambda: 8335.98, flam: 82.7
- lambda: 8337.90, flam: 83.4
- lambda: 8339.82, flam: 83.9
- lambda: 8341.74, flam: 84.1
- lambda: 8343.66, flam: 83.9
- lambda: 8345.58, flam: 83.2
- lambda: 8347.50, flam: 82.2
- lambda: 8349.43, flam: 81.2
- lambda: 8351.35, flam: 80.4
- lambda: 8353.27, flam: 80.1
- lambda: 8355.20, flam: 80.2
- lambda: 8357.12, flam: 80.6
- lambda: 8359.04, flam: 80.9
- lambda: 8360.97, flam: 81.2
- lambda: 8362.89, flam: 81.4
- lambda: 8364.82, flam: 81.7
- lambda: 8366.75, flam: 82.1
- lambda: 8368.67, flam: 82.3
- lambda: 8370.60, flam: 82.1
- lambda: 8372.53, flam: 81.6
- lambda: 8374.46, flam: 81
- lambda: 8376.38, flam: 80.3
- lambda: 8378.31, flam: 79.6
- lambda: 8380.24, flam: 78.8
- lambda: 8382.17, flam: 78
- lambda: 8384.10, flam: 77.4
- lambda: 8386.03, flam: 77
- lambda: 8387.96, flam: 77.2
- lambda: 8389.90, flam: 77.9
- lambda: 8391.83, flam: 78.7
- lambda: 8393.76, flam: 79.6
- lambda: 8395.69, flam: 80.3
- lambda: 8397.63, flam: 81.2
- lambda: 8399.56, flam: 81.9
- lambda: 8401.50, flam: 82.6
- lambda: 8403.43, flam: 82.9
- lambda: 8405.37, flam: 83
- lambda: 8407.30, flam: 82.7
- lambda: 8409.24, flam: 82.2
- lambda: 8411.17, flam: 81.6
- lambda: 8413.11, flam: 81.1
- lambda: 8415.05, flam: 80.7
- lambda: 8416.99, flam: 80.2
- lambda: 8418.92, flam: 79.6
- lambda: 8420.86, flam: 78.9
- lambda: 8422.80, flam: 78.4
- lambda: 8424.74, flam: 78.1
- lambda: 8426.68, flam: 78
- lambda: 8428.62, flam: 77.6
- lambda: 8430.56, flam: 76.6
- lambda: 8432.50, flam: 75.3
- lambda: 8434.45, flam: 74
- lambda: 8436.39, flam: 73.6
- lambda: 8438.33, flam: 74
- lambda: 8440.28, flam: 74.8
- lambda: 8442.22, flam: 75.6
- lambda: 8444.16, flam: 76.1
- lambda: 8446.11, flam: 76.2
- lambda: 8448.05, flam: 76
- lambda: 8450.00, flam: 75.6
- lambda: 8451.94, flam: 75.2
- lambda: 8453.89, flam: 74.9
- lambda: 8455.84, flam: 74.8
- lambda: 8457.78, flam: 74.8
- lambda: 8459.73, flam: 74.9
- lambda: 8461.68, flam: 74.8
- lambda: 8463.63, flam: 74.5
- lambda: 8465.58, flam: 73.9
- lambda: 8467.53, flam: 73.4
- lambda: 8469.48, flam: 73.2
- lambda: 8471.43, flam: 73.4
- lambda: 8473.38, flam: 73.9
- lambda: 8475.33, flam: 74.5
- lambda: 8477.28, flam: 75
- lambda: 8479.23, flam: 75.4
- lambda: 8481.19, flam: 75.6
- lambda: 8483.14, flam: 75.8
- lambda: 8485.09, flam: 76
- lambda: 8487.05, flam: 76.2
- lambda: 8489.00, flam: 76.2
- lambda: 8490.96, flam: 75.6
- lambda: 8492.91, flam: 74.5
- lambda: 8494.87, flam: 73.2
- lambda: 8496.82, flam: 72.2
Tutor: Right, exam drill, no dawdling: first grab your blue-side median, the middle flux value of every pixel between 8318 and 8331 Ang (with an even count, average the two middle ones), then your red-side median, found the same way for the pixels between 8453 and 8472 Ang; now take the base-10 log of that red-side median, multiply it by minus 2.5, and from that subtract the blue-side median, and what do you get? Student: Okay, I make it -87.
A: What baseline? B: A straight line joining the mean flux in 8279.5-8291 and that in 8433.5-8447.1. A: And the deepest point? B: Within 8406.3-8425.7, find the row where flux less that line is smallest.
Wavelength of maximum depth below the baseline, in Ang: 8424.74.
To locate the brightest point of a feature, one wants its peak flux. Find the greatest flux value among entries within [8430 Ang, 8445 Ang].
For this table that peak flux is 76.6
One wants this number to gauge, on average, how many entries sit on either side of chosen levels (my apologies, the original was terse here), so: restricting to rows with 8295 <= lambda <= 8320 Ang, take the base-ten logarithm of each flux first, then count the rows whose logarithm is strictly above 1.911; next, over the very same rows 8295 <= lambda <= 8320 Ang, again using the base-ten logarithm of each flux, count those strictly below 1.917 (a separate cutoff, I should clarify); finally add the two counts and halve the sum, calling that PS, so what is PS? 11.5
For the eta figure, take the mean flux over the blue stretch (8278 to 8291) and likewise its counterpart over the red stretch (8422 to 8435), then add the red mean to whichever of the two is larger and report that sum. 161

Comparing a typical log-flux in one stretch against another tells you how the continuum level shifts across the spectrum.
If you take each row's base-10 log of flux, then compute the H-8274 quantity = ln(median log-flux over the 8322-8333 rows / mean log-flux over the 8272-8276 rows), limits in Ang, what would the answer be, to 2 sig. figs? -0.011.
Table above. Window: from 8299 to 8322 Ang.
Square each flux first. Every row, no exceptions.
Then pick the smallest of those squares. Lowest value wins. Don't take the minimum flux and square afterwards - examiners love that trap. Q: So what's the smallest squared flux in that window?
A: 6642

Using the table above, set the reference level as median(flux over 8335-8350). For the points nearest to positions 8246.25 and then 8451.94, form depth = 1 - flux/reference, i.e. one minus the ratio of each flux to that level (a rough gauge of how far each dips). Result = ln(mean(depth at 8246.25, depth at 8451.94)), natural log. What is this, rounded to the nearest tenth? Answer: -3.5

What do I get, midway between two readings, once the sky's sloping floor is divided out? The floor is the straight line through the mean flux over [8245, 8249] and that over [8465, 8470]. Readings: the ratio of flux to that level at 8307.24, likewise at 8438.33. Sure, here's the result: 0.99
